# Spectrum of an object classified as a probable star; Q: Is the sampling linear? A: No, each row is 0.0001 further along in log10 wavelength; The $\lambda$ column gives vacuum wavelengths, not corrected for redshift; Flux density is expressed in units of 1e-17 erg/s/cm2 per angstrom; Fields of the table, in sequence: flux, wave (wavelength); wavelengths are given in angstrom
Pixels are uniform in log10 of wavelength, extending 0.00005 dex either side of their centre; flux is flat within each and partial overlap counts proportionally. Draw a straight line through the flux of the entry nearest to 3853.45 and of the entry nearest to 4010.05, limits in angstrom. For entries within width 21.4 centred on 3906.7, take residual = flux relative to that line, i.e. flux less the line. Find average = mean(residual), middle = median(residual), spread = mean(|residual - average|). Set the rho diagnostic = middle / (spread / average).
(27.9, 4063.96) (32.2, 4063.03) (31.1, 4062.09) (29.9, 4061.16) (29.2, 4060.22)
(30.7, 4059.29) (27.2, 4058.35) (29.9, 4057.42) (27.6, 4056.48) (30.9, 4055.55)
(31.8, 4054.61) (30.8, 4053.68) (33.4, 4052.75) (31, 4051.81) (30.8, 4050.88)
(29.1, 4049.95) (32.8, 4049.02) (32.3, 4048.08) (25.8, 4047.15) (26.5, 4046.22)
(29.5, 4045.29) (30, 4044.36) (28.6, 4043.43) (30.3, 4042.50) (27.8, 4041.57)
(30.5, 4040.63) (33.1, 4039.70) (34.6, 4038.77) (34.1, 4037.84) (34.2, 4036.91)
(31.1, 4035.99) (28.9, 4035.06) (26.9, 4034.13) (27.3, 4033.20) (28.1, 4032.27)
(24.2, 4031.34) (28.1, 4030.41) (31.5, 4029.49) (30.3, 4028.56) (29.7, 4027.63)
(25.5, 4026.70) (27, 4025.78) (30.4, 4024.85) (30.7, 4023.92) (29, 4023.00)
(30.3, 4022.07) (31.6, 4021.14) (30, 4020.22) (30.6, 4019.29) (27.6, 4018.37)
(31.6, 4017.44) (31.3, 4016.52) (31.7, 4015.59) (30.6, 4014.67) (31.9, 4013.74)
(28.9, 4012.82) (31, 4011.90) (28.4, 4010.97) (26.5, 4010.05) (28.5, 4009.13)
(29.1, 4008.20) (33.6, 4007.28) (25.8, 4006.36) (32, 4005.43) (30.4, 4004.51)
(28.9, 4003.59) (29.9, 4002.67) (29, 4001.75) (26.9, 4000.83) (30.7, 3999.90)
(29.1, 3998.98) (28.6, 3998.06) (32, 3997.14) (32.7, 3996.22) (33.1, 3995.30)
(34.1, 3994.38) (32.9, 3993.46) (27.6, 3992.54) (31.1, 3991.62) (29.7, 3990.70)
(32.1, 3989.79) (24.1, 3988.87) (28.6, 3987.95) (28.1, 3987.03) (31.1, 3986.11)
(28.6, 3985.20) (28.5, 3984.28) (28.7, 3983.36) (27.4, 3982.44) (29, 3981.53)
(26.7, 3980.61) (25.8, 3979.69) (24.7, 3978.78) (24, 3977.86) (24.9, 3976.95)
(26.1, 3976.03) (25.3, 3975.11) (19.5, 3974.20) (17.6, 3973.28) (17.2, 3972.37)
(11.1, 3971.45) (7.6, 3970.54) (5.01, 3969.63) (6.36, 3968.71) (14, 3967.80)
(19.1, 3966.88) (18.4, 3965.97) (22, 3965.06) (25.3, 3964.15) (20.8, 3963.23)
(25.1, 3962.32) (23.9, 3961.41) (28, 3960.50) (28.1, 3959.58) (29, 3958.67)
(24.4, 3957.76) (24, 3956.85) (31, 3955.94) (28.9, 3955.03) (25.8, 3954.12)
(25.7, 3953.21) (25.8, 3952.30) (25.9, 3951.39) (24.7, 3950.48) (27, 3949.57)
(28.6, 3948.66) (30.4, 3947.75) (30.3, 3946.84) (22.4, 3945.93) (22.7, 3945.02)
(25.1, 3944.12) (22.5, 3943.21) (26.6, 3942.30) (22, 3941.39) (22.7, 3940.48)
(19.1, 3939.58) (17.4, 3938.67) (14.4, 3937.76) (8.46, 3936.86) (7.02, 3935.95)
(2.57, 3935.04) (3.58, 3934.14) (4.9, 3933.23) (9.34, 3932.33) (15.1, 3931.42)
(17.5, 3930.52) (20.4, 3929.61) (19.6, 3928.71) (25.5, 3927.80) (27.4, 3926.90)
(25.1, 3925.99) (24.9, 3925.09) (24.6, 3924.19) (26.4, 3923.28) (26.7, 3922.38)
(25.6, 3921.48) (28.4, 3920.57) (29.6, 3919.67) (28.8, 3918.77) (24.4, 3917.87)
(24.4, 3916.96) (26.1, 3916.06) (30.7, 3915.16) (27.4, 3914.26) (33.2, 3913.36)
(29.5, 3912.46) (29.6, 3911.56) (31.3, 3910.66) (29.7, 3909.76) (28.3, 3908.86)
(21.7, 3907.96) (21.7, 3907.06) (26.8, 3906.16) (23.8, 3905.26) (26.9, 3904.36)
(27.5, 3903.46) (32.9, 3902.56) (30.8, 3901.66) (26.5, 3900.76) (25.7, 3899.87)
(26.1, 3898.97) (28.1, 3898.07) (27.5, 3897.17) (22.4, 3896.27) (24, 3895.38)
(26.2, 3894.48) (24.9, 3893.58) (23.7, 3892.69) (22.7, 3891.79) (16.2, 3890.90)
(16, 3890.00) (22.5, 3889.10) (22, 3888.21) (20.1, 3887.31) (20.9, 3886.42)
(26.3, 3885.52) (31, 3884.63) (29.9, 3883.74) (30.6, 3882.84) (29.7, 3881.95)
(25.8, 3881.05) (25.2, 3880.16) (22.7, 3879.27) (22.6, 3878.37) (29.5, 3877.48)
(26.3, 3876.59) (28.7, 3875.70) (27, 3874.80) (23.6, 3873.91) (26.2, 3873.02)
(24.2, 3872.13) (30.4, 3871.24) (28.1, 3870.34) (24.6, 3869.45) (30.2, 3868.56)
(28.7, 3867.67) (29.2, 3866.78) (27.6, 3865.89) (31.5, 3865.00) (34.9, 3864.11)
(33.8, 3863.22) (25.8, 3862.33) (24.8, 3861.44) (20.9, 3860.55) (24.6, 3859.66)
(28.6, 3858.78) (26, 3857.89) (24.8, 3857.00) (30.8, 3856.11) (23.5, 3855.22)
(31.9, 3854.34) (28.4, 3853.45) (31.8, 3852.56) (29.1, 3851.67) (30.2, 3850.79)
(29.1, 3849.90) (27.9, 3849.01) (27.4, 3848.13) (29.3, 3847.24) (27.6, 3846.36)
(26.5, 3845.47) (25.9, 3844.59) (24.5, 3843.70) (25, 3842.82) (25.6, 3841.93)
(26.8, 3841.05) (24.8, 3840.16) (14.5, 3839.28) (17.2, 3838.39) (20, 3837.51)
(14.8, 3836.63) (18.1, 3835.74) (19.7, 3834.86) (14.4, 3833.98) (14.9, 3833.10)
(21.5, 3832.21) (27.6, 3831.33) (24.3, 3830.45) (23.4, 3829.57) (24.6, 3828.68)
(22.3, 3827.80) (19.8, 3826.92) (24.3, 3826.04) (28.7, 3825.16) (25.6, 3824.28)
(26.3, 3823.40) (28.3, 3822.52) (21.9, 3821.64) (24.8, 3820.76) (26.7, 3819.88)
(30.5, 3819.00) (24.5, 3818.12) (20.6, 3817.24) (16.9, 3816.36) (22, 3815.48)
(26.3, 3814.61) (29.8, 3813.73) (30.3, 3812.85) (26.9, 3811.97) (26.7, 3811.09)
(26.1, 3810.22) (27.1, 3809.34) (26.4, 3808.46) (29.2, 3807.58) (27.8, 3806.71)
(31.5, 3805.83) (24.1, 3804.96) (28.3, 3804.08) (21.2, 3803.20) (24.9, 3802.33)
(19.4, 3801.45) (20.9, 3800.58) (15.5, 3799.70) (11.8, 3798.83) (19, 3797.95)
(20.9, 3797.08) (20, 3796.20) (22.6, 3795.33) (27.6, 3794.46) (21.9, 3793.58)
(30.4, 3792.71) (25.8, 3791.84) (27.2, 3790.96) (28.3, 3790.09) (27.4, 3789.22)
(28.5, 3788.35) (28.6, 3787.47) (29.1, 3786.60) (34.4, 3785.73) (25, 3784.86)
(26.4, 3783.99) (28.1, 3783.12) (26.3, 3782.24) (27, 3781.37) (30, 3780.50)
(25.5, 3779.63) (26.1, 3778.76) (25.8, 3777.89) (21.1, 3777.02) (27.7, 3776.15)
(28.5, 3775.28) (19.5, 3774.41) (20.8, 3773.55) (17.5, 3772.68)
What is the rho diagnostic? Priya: 0.04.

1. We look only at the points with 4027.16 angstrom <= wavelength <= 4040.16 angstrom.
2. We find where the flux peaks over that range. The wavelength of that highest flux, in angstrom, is 4038.77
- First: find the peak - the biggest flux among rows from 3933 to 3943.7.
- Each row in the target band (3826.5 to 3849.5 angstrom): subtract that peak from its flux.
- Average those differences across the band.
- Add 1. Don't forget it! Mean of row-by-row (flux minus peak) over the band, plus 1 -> -3.0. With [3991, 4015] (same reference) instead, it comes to 4.5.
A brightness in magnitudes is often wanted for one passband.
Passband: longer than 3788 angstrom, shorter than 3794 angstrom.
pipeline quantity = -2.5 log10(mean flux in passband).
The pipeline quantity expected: -3.58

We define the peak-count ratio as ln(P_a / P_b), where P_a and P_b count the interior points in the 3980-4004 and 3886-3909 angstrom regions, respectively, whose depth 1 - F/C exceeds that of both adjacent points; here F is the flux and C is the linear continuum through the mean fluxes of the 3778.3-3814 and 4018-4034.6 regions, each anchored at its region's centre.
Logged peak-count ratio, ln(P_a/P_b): 0.29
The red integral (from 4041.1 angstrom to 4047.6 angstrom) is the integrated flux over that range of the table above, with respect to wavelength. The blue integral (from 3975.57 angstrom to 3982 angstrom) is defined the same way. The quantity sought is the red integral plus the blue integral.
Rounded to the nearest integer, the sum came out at 351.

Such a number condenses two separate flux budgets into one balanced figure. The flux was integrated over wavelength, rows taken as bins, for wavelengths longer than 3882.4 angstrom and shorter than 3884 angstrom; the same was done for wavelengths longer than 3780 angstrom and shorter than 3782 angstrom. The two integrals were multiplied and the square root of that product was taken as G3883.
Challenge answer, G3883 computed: 52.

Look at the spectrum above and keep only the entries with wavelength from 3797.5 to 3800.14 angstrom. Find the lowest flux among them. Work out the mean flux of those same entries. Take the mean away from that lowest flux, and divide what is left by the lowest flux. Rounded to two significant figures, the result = -0.31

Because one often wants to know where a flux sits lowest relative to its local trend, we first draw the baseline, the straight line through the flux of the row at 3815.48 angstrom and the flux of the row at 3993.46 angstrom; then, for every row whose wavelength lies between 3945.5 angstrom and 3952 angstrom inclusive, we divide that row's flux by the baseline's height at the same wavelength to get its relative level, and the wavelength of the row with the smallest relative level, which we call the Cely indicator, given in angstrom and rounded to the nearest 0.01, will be 3945.93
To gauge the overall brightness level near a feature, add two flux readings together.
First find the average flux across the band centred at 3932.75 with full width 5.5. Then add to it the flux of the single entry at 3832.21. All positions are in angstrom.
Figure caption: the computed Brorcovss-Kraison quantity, 30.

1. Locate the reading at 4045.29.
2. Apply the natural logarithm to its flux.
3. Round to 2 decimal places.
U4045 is 3.38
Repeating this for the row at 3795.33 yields 3.12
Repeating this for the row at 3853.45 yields 3.35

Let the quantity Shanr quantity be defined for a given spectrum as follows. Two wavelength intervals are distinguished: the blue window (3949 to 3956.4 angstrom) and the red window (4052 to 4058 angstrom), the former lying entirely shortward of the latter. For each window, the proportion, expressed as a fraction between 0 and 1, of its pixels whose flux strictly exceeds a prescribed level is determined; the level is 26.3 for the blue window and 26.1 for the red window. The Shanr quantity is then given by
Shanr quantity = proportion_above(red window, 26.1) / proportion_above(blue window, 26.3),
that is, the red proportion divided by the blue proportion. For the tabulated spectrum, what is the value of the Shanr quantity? 2.7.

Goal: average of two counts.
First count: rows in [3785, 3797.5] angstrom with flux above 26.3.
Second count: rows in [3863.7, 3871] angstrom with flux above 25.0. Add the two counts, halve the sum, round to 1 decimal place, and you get 8.0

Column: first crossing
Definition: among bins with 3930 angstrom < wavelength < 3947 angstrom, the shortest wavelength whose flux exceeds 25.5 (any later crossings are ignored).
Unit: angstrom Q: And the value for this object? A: 3942.30 angstrom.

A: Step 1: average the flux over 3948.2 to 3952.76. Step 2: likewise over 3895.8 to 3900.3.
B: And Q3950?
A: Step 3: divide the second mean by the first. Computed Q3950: 0.98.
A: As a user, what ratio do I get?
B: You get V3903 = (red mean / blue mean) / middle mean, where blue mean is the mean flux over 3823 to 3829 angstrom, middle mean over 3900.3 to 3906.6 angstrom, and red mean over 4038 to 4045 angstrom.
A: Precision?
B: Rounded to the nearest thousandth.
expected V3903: 0.045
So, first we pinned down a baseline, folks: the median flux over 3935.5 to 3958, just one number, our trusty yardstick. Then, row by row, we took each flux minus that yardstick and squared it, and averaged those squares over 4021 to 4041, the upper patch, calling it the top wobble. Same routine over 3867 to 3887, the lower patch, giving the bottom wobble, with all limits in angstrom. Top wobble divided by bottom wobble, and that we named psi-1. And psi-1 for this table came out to 2.5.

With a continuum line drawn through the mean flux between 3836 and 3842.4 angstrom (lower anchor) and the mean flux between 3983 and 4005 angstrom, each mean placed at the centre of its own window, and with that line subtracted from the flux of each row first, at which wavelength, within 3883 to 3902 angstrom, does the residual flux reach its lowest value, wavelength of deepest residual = 3890.00 angstrom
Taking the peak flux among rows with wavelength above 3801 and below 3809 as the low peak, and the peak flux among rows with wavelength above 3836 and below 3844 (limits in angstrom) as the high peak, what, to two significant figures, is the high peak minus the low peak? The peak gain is -4.7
